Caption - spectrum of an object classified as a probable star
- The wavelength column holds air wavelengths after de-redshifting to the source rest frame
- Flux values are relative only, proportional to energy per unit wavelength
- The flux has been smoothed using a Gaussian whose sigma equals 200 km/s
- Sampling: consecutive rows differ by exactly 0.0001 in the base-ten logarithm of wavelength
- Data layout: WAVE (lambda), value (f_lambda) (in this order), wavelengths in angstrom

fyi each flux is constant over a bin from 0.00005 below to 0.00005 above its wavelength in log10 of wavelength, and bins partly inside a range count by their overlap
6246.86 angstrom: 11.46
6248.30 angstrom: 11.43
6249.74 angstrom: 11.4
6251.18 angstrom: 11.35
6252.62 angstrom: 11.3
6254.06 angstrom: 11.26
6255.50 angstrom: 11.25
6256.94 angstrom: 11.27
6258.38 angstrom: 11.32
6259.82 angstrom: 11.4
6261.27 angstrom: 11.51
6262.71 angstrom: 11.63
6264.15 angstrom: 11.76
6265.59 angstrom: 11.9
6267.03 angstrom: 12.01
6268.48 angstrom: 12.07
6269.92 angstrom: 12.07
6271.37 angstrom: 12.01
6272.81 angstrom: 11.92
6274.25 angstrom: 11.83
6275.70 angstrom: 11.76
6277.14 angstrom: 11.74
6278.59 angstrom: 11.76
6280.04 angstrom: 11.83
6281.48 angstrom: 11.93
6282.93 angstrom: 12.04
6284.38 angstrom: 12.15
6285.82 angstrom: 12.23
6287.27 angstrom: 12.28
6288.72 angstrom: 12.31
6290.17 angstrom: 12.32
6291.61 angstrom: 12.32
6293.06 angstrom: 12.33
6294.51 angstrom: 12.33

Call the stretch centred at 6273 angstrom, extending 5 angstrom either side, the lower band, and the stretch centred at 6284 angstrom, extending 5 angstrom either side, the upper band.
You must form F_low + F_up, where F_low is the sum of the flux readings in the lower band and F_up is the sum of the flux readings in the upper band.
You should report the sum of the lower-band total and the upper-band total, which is 168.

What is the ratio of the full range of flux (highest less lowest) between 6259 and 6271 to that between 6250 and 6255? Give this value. 7.4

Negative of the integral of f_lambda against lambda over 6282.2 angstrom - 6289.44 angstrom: -88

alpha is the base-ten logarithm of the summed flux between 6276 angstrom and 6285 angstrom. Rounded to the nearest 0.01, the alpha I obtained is 1.85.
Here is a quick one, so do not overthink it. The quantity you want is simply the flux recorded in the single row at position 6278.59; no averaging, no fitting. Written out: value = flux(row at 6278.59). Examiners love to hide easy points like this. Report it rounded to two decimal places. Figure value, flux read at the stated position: 11.76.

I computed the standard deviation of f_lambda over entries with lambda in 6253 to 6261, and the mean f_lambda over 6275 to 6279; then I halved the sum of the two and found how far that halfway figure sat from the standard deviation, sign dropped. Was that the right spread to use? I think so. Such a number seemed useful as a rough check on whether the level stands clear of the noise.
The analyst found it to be 5.85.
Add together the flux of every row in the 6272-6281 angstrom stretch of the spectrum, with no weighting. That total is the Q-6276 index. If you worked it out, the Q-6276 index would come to 70.8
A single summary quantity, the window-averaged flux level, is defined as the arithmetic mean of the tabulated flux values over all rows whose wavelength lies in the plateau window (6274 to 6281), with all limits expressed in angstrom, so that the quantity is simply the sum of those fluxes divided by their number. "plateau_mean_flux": 11.8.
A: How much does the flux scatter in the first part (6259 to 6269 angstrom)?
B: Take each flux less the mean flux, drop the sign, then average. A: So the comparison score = 0.21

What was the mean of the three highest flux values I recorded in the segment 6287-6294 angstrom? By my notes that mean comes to 12.3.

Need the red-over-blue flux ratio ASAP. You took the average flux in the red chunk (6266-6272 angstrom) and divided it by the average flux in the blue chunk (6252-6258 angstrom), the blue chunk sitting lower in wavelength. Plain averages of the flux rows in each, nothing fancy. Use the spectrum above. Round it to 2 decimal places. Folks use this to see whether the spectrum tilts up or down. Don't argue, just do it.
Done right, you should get 1.07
